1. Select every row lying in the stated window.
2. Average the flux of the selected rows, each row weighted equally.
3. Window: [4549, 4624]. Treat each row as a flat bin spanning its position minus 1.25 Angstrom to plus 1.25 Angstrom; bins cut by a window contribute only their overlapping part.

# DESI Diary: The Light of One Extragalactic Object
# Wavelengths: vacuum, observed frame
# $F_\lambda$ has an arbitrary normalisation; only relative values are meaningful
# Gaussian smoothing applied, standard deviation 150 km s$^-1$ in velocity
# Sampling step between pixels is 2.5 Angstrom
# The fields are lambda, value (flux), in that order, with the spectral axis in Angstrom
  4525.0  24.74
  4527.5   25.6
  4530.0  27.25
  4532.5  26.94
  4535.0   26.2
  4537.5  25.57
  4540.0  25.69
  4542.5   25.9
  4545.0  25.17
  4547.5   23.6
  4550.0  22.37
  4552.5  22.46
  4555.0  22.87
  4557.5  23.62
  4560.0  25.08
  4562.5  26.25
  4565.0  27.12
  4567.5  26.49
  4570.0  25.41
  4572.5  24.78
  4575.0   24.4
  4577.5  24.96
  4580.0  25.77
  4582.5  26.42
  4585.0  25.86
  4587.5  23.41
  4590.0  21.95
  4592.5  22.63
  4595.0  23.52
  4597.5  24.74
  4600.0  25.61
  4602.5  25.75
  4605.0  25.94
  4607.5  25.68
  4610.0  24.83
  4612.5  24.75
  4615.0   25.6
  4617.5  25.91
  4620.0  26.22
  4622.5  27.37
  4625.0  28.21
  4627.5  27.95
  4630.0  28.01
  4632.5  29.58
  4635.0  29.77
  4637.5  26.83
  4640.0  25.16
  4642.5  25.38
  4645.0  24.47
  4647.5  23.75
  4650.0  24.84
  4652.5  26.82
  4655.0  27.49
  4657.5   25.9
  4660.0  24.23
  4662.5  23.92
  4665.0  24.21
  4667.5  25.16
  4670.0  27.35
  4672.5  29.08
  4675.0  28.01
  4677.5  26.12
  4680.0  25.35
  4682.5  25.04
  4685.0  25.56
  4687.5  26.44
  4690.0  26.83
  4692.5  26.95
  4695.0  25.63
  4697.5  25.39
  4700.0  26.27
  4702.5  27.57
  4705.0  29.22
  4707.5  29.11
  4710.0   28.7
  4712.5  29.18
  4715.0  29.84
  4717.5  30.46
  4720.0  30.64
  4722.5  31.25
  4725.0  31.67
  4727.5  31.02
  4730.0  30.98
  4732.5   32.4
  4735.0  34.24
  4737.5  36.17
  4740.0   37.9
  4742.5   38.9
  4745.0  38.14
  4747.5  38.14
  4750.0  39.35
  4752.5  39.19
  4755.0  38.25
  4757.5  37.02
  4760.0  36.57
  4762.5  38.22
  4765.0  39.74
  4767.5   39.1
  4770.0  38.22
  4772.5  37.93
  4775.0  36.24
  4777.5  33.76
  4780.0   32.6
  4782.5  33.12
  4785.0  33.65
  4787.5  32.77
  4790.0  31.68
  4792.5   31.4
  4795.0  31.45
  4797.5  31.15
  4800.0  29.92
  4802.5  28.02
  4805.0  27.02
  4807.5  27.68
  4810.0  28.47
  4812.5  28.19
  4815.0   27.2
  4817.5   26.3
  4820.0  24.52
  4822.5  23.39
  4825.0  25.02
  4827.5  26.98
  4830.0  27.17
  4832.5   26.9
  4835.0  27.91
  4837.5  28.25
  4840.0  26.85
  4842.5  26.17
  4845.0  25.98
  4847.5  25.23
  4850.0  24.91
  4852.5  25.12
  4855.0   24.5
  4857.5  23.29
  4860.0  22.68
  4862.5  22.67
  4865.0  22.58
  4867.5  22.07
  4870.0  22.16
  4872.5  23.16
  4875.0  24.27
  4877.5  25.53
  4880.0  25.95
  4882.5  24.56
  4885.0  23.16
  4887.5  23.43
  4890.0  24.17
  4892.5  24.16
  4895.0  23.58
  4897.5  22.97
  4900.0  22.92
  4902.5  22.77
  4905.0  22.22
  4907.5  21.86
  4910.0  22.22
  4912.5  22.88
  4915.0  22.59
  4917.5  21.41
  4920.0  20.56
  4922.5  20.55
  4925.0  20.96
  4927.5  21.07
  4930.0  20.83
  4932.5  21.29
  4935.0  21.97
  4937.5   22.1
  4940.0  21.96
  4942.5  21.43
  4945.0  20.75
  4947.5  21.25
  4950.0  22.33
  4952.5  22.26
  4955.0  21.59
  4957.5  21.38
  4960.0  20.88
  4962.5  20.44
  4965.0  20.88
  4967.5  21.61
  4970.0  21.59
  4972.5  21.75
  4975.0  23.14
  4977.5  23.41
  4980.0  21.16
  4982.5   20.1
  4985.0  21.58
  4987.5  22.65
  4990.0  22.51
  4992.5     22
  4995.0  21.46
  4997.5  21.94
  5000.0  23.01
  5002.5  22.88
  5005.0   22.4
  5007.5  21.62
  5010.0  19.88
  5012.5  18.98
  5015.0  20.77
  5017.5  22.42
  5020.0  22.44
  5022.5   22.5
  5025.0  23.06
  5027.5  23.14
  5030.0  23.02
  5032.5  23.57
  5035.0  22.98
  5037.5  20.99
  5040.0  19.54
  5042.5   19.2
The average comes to 24.9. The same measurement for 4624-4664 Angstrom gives 26.4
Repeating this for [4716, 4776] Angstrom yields 35.9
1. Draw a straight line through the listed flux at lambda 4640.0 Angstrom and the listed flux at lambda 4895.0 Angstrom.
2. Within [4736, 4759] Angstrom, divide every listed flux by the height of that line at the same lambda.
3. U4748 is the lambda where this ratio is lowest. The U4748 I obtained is 4737.5 Angstrom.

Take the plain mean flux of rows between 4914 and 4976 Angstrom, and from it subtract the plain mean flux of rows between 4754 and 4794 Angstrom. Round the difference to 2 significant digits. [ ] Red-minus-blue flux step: -14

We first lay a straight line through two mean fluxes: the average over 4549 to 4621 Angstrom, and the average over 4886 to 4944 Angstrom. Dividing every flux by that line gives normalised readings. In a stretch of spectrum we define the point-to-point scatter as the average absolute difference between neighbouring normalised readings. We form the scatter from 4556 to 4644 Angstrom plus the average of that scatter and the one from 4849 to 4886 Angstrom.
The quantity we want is 0.066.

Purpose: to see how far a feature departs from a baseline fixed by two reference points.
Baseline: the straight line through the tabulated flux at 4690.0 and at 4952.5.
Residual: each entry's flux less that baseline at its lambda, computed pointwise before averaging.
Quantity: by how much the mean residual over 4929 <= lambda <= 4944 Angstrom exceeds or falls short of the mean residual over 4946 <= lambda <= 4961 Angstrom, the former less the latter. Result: 0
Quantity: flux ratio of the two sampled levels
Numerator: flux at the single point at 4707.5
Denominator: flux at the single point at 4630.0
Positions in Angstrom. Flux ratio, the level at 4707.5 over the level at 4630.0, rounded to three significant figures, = 1.04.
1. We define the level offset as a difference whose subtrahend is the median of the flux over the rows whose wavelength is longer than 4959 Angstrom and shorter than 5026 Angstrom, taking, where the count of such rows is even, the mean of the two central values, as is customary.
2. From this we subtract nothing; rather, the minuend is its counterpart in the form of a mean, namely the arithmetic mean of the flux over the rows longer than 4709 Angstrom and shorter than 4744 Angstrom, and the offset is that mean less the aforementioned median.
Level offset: 11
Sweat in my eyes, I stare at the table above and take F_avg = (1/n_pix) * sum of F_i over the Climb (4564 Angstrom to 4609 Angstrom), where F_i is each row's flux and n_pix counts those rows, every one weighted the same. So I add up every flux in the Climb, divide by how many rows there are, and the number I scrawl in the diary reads 25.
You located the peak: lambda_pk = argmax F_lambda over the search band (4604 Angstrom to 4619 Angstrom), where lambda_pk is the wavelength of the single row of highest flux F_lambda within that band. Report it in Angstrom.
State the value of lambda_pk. 4605.0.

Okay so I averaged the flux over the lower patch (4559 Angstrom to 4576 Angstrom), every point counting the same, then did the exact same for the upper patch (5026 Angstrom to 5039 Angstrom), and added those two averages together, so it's 48.4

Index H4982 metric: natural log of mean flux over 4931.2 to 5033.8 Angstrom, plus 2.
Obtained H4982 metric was 5.08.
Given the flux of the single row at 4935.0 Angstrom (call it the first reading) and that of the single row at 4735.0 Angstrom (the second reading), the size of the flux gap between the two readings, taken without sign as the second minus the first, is 12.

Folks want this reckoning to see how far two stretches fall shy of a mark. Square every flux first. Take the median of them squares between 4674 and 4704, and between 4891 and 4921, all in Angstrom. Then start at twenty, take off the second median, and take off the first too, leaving -1181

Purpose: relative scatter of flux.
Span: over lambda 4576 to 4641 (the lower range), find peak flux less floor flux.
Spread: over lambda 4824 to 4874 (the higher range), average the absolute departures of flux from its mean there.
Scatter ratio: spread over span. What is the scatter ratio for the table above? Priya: 0.21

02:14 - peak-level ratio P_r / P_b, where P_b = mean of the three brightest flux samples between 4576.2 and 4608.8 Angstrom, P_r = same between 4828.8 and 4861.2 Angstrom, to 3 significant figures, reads 1.07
